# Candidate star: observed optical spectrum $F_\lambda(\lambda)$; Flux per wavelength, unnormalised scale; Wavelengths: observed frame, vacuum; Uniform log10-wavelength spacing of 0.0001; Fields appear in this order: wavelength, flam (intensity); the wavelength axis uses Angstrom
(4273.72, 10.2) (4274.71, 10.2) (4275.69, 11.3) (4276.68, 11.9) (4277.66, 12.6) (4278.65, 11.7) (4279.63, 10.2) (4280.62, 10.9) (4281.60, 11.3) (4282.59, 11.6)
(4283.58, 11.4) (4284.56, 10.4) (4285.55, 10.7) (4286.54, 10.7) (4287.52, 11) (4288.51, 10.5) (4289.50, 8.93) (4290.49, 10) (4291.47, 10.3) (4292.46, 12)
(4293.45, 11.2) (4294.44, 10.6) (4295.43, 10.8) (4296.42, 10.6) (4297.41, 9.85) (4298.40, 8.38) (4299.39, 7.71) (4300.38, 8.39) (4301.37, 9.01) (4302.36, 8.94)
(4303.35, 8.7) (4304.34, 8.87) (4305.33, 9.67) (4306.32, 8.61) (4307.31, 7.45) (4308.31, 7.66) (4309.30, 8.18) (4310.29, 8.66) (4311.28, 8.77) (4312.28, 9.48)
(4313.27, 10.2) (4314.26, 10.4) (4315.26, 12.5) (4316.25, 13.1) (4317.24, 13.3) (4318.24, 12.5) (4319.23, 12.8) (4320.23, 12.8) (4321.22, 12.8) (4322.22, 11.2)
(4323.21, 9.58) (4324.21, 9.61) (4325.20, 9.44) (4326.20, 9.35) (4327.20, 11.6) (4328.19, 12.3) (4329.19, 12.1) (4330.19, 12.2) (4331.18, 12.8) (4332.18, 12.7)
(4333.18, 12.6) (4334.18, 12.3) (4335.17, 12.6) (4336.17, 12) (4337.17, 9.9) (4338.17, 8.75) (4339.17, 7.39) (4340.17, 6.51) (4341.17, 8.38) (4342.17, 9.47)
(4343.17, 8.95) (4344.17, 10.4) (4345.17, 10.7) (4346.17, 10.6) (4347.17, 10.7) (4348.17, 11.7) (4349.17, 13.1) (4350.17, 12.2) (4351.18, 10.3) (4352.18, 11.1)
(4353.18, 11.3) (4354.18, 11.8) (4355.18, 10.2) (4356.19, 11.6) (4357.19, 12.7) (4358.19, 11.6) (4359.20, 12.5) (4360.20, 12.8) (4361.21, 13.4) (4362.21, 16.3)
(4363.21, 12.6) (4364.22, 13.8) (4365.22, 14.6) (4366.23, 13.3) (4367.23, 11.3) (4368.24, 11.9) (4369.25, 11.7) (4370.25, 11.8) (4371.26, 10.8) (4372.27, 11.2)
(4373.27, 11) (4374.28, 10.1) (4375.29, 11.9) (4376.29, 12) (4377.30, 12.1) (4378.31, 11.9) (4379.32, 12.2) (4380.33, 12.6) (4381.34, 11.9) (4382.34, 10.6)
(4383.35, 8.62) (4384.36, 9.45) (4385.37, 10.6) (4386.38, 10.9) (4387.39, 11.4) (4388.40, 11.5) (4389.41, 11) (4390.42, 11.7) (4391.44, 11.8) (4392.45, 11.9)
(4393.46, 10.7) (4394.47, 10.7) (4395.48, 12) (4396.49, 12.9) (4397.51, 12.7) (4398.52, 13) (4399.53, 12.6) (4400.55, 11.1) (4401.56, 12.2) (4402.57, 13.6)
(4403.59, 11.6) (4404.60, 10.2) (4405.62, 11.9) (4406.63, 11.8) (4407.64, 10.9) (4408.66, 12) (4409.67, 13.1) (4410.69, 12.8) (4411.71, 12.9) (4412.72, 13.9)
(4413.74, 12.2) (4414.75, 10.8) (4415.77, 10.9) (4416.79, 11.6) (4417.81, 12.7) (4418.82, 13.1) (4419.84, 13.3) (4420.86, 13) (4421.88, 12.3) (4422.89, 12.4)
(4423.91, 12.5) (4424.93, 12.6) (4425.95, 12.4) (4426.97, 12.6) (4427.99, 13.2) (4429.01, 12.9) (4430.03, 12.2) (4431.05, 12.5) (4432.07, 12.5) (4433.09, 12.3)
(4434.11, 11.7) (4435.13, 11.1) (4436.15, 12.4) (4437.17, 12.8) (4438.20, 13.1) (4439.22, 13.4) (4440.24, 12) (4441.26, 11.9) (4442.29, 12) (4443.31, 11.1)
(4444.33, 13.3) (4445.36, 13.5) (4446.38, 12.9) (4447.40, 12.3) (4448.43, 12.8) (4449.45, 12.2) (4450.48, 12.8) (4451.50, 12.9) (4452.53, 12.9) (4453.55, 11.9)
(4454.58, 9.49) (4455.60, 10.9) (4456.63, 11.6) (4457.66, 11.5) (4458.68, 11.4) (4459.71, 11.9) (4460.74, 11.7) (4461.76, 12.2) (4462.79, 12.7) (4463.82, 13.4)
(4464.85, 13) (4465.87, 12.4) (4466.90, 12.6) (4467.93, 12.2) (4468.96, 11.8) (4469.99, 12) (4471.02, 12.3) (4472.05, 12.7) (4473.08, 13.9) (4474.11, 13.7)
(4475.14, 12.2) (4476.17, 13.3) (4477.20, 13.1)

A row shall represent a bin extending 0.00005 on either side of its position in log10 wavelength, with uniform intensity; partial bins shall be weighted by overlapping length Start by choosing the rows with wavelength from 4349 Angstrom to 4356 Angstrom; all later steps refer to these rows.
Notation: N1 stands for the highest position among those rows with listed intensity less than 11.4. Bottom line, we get 4355.18 Angstrom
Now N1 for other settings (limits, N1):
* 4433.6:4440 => 4435.13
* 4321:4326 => 4325.20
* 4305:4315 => 4314.26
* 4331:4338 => 4337.17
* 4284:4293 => 4291.47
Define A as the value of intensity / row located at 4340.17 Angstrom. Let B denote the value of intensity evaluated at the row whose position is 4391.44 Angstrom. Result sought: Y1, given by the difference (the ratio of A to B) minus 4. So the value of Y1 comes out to -3.4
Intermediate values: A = 6.51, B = 11.8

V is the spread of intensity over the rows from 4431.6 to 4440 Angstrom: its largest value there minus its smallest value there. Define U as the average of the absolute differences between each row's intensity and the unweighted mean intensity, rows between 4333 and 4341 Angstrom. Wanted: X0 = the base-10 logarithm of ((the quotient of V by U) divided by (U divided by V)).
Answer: 0.07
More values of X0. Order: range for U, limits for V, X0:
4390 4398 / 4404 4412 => 1.41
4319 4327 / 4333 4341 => 1.25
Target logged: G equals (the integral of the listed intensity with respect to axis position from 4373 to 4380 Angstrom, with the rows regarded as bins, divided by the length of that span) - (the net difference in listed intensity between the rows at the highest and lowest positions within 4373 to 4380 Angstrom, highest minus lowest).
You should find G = 10.4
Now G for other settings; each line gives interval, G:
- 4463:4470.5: 13.9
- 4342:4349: 8.3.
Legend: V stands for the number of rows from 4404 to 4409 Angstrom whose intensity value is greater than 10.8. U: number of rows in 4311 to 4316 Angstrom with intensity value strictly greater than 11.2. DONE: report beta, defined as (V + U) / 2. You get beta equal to 2.5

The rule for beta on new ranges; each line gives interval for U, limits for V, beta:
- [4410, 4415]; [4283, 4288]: 3.0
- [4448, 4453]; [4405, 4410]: 5.0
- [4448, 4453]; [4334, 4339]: 4.0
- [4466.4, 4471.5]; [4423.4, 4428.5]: 5.0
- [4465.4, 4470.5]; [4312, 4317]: 3.5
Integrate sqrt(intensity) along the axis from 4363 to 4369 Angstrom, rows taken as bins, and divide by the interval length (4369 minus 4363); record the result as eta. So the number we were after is 3.6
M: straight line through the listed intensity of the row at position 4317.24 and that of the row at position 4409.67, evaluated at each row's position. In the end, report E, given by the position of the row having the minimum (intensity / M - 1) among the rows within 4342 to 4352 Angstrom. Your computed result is 4343.17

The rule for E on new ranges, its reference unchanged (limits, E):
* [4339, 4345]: 4340.17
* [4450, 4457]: 4454.58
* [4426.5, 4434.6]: 4434.11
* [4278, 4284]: 4279.63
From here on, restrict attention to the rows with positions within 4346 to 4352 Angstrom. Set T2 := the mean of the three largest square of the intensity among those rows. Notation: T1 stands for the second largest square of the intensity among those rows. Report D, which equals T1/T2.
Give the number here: 0.98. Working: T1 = 149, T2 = 152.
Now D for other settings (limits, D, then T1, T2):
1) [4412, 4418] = 0.96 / 161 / 168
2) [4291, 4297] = 0.97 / 125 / 129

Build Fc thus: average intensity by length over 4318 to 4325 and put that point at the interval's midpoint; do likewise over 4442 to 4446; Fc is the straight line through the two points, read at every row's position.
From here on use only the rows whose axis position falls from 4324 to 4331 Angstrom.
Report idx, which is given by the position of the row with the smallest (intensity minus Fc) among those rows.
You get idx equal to 4326.20 Angstrom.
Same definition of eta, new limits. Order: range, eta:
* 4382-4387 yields 3.2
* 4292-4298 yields 3.3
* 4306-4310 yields 2.8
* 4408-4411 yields 3.5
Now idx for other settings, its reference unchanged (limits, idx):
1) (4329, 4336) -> 4329.19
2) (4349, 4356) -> 4355.18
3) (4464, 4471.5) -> 4468.96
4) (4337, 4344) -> 4340.17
